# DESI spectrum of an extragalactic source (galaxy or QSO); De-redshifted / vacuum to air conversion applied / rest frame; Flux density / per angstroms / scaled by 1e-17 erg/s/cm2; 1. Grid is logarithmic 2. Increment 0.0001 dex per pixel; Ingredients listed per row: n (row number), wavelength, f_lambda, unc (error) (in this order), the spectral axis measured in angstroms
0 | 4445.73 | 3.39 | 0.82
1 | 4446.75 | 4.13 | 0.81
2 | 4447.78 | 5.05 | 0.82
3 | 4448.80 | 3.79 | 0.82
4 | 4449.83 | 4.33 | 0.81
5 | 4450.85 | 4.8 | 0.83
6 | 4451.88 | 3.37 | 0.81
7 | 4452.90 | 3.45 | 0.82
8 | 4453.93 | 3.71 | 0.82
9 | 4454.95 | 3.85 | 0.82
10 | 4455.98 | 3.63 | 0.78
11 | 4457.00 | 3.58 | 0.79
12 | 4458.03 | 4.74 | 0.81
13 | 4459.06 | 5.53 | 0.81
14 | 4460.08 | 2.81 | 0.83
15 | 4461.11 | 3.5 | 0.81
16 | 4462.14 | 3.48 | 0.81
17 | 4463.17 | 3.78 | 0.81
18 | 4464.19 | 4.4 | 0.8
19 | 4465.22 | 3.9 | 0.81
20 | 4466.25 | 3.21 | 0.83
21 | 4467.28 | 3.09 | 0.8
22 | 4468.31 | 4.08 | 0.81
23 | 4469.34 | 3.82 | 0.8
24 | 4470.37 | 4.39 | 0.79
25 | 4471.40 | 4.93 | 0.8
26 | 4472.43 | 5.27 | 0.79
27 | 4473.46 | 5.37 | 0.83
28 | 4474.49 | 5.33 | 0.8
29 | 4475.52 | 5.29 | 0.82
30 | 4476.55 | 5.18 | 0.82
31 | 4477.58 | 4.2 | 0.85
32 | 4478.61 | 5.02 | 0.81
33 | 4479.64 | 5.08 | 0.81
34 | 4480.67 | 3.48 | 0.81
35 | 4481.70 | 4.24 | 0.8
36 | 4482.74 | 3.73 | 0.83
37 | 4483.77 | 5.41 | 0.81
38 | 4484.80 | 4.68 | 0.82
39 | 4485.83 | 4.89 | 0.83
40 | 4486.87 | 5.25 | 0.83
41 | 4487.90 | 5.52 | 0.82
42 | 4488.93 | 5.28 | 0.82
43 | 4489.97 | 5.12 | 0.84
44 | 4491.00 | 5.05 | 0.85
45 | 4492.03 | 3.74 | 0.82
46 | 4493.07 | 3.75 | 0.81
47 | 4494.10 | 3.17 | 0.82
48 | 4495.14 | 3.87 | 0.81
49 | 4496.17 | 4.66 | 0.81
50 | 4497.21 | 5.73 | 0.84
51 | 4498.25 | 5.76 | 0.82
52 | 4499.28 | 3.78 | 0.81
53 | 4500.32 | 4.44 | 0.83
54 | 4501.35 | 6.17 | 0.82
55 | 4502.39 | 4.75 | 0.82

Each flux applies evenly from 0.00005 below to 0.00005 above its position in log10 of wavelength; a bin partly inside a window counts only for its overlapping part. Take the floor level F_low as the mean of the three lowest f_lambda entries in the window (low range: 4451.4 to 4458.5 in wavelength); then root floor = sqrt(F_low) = 1.86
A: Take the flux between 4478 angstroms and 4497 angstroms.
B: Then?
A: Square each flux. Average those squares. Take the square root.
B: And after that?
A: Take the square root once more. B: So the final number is 2.15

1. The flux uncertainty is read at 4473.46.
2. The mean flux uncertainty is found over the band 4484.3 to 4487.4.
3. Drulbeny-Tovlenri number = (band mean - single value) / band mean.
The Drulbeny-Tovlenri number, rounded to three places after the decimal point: -0.004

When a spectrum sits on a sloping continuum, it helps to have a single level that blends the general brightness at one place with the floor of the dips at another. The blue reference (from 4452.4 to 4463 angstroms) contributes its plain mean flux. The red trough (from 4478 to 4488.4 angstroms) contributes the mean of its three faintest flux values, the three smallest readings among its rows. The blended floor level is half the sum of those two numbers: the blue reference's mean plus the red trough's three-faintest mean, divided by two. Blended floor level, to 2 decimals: 3.82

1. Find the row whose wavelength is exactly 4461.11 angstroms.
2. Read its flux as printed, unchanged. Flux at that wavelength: 3.5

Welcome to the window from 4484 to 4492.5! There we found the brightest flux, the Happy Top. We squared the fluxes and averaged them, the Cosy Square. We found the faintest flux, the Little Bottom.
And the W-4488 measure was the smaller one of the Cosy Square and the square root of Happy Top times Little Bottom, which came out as 4.5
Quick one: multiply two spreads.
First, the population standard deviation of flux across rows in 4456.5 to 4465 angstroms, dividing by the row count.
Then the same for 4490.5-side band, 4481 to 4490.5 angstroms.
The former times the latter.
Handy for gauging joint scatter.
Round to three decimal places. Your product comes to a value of 0.451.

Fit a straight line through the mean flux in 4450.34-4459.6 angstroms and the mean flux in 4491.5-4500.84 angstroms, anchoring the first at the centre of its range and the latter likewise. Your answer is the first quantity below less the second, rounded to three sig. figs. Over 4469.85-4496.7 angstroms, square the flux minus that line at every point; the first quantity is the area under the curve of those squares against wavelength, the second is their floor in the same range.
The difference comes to 18.4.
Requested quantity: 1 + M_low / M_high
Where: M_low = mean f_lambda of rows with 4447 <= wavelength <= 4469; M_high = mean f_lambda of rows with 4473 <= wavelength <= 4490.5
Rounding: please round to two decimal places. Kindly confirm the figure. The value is 1.80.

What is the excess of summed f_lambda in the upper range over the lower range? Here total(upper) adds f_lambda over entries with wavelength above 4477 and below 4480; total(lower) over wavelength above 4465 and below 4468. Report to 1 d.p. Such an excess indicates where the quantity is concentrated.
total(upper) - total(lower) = 4.1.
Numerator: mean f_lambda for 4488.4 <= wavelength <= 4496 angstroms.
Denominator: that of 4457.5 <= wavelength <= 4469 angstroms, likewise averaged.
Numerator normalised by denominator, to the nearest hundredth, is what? 1.11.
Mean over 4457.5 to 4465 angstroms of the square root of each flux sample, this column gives 2.00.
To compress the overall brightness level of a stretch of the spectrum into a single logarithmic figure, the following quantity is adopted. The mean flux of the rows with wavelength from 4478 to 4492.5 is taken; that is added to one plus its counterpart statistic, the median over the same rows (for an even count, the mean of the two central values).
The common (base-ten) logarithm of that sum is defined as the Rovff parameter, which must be 1.03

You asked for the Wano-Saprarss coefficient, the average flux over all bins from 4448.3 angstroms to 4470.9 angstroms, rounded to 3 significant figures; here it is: 3.87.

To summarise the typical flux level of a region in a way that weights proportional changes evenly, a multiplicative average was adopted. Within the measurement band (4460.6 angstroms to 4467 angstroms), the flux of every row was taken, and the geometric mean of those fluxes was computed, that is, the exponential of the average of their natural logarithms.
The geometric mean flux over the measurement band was 3.69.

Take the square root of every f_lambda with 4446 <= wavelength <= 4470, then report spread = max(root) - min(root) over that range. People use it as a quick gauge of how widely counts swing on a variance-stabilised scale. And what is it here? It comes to 0.68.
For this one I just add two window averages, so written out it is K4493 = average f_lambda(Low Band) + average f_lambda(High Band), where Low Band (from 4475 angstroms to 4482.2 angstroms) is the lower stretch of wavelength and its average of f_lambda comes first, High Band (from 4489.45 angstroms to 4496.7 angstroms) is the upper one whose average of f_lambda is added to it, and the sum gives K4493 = 8.84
